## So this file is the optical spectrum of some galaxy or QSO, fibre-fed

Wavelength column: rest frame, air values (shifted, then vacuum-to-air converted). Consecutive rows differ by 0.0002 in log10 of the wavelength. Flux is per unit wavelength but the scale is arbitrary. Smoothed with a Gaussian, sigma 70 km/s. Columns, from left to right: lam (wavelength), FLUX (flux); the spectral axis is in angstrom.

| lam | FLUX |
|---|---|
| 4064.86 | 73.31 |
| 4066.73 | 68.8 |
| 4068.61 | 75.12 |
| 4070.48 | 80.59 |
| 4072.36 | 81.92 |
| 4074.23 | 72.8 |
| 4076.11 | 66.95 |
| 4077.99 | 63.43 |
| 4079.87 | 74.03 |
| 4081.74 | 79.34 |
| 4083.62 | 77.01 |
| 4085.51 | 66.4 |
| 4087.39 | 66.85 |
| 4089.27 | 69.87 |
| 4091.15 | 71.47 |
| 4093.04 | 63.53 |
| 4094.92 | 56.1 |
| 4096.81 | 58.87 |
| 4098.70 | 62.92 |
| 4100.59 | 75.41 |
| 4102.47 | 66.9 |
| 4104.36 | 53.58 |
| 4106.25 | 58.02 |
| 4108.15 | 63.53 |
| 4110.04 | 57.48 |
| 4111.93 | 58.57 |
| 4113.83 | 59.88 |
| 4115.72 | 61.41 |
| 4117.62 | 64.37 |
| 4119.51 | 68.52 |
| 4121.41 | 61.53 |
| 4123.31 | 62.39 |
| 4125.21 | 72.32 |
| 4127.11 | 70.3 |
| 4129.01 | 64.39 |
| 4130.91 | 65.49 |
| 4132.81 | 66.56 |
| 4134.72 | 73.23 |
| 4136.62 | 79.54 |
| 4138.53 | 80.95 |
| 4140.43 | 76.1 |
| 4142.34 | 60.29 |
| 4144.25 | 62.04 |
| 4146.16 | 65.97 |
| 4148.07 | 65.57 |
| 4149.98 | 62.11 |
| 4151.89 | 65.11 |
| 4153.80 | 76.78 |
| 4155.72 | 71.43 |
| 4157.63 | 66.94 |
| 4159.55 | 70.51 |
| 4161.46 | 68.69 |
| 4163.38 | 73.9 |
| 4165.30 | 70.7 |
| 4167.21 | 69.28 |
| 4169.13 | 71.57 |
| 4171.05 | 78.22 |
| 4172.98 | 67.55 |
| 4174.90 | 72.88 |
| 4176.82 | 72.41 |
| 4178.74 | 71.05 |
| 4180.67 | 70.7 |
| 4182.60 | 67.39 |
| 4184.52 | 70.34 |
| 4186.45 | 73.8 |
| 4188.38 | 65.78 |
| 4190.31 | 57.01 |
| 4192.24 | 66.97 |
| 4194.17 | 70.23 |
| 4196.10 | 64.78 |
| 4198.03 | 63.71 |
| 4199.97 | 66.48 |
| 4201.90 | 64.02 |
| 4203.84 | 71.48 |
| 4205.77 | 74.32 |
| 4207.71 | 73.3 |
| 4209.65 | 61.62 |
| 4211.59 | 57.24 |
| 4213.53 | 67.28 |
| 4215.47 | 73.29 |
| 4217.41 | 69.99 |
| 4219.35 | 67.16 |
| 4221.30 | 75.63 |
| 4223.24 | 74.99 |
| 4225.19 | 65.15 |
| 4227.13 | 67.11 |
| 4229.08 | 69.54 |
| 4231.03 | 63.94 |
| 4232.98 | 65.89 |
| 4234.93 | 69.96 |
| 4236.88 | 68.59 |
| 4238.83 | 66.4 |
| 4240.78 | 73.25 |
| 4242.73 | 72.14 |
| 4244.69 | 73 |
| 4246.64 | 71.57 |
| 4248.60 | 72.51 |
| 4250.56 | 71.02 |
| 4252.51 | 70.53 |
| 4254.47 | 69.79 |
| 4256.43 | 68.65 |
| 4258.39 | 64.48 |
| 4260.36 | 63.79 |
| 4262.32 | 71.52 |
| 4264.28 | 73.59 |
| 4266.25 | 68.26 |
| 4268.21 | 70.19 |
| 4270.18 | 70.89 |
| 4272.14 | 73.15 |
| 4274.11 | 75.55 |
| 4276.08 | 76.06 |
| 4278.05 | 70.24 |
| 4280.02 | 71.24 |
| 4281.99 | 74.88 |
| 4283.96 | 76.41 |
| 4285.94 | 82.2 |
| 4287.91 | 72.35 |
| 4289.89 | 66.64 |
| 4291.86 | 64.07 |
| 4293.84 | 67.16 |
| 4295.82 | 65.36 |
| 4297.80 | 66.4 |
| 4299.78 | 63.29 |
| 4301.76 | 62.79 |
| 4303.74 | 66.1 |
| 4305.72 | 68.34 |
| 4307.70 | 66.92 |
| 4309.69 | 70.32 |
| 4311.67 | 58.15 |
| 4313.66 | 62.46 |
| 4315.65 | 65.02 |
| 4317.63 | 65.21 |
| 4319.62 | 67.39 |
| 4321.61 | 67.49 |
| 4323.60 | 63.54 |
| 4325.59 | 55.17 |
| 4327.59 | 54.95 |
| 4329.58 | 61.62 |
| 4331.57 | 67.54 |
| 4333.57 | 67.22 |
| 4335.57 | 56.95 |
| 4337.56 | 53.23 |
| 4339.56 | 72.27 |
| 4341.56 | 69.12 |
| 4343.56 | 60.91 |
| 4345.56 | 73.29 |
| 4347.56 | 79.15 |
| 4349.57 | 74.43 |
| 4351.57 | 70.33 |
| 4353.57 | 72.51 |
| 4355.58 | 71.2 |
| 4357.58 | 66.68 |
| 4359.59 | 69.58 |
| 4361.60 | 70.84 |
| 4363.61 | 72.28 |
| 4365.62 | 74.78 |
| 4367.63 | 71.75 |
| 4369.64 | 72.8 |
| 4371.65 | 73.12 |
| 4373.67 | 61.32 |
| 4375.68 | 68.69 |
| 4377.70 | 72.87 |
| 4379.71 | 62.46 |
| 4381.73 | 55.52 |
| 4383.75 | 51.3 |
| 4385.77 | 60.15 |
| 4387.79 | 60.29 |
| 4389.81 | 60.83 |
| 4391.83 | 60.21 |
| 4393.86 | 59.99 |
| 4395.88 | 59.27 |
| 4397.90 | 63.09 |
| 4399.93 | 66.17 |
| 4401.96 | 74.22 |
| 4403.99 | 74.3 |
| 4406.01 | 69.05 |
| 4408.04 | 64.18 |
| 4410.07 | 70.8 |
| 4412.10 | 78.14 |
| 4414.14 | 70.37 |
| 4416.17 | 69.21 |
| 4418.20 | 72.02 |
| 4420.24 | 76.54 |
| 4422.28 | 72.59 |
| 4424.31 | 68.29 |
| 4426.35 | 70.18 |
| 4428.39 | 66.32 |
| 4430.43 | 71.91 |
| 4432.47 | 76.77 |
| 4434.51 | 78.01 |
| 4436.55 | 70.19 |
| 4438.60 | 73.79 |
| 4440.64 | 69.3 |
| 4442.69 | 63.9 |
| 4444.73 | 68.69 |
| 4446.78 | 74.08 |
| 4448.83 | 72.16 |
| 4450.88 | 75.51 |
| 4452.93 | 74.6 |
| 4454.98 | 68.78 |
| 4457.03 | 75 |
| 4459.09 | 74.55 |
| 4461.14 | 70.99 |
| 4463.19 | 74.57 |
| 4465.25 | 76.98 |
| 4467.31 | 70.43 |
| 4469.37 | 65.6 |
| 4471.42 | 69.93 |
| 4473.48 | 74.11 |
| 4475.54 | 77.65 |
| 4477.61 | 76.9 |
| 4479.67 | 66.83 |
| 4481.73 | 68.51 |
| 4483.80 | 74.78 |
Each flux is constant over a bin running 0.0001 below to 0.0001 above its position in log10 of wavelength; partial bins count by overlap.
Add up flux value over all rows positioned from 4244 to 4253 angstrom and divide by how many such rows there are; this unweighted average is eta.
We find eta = 71.7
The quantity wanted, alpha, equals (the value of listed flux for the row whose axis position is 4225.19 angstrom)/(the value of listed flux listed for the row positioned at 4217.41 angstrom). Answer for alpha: 0.93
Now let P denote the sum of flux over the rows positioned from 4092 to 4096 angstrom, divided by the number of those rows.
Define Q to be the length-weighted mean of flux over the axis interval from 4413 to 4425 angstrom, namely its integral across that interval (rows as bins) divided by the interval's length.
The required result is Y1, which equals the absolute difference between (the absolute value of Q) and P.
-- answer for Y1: 11.8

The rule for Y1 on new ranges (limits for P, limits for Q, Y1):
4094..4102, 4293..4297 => 2.9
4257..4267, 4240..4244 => 4.3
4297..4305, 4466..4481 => 7.0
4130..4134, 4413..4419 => 4.6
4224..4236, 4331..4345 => 2.9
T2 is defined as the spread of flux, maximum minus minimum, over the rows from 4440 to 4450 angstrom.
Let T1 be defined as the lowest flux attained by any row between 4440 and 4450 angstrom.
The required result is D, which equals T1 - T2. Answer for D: 54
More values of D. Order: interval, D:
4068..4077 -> 52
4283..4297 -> 46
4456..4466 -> 65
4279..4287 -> 60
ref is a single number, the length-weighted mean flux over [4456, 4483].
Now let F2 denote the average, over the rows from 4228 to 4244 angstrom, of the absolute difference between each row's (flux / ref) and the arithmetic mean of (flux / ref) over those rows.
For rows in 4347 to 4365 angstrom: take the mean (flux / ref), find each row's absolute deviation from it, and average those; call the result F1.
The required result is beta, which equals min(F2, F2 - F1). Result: 0.001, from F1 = 0.033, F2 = 0.0346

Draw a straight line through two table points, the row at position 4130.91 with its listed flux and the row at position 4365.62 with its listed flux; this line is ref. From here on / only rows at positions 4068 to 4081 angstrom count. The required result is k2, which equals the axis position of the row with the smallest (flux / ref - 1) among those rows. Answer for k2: 4077.99 angstrom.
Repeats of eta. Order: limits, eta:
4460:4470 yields 71.7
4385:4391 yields 60.4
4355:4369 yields 71.0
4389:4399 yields 60.7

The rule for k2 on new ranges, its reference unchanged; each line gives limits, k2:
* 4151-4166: 4151.89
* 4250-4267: 4260.36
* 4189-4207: 4190.31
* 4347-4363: 4357.58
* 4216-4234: 4231.03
